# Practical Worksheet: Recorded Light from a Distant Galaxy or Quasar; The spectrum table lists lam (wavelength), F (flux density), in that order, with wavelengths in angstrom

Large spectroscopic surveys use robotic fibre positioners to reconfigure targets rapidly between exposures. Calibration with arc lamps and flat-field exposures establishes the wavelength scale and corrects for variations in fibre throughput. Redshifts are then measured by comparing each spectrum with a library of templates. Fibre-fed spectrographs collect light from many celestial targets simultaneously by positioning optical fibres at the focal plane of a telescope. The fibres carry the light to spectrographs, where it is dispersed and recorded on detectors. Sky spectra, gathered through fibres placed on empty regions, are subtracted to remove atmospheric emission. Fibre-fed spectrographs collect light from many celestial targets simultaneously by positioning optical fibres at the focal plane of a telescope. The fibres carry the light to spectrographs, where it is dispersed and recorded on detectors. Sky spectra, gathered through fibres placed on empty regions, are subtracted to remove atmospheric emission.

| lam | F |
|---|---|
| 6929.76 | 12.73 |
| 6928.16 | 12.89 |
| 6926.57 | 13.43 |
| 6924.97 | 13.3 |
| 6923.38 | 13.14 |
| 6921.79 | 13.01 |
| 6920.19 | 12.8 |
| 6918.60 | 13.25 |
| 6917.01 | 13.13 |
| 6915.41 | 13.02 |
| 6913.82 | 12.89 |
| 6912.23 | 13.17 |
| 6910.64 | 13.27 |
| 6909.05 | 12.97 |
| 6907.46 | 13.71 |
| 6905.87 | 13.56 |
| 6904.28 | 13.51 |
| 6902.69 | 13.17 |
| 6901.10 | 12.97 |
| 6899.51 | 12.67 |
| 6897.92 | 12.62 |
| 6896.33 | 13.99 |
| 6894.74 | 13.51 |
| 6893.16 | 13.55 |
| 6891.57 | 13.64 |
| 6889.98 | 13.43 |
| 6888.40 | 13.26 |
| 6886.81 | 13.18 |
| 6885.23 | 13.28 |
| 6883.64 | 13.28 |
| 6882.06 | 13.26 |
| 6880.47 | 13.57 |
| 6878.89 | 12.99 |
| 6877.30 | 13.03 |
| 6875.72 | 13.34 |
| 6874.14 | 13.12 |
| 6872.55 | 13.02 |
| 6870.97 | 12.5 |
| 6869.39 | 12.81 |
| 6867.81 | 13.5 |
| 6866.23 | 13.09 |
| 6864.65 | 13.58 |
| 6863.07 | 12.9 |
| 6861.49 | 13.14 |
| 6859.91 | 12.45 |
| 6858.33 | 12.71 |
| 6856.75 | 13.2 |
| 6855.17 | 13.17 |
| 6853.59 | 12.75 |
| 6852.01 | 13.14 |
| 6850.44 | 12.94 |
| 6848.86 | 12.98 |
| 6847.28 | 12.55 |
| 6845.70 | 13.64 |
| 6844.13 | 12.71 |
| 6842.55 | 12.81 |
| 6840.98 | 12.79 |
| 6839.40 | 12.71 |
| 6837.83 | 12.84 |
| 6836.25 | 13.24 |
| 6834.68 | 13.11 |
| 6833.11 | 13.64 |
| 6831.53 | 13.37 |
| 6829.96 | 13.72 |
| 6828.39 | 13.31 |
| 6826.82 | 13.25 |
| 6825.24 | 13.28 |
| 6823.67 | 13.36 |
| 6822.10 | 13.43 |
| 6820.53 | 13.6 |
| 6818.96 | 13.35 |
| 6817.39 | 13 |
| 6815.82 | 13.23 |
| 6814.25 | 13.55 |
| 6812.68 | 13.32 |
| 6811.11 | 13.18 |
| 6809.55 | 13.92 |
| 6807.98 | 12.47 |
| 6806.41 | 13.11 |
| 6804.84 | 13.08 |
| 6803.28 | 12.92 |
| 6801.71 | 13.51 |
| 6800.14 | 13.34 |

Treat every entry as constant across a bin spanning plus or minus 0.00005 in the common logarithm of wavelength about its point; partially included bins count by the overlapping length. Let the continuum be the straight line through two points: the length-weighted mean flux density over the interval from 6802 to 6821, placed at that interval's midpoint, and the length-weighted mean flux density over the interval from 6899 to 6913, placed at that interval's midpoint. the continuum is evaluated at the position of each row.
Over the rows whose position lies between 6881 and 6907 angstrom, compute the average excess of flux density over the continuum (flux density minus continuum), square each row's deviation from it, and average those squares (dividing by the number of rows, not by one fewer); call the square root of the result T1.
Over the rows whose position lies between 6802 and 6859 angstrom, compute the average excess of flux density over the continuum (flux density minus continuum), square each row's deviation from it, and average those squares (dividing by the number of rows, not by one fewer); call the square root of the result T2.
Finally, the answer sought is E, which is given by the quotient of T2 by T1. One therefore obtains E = 1.0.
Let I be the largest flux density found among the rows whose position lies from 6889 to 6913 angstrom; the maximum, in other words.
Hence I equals 13.99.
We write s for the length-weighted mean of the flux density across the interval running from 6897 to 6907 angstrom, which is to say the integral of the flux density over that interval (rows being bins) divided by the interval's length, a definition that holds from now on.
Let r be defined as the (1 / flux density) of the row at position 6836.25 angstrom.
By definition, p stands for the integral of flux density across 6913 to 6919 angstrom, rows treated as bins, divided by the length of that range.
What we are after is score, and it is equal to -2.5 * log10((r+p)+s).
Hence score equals -3.55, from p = 13.1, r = 0.0755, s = 13.11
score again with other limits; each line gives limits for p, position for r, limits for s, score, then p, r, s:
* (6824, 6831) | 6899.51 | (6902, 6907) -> -3.57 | 13.4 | 0.0789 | 13.44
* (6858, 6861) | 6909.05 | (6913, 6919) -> -3.53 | 12.6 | 0.0771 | 13.06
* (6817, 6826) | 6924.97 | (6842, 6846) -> -3.56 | 13.4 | 0.0752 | 13.00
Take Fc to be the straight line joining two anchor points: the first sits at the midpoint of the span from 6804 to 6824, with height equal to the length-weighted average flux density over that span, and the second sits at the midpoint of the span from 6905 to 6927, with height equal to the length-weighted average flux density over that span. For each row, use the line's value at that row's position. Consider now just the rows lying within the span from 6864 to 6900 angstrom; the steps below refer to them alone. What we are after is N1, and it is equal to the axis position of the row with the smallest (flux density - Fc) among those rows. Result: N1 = 6870.97 angstrom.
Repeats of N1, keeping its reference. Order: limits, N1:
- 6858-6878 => 6859.91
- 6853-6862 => 6859.91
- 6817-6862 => 6859.91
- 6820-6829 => 6826.82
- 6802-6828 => 6807.98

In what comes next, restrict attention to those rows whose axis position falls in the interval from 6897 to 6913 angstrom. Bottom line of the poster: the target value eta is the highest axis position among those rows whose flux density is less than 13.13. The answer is 6909.05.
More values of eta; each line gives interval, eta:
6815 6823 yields 6817.39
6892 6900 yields 6899.51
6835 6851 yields 6850.44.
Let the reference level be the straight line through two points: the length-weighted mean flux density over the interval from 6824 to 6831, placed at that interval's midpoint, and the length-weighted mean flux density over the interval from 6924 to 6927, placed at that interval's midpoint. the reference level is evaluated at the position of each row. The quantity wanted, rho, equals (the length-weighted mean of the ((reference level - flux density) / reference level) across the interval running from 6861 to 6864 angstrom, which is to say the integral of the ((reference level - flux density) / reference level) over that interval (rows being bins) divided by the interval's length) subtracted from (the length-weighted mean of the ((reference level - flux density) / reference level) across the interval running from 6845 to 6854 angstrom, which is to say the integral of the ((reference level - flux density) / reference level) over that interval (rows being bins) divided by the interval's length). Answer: 0.003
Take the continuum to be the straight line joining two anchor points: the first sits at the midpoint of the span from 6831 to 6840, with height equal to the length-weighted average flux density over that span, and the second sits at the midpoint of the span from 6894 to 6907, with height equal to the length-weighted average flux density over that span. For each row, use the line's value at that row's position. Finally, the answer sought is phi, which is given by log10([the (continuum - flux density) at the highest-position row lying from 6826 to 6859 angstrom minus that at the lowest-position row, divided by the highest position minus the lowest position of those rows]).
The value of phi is -1.7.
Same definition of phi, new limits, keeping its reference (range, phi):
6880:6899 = -1.3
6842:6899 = -2.3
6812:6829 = -2.7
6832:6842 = -1.0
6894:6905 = -2.8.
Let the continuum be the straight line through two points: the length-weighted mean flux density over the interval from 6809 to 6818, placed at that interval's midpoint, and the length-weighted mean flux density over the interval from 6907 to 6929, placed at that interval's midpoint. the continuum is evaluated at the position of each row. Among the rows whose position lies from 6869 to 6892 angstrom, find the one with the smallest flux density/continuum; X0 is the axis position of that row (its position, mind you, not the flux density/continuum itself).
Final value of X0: 6870.97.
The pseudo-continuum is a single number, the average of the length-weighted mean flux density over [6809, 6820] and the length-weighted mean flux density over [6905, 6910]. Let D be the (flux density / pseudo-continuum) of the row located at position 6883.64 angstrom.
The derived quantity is 0.992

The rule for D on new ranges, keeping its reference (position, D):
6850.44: 0.966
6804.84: 0.977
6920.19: 0.956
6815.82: 0.988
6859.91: 0.930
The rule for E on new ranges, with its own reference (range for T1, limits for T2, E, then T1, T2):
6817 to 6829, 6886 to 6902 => 2.6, 0.16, 0.41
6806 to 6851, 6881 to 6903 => 1.0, 0.36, 0.35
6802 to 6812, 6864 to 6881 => 0.7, 0.43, 0.32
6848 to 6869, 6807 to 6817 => 1.5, 0.30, 0.44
